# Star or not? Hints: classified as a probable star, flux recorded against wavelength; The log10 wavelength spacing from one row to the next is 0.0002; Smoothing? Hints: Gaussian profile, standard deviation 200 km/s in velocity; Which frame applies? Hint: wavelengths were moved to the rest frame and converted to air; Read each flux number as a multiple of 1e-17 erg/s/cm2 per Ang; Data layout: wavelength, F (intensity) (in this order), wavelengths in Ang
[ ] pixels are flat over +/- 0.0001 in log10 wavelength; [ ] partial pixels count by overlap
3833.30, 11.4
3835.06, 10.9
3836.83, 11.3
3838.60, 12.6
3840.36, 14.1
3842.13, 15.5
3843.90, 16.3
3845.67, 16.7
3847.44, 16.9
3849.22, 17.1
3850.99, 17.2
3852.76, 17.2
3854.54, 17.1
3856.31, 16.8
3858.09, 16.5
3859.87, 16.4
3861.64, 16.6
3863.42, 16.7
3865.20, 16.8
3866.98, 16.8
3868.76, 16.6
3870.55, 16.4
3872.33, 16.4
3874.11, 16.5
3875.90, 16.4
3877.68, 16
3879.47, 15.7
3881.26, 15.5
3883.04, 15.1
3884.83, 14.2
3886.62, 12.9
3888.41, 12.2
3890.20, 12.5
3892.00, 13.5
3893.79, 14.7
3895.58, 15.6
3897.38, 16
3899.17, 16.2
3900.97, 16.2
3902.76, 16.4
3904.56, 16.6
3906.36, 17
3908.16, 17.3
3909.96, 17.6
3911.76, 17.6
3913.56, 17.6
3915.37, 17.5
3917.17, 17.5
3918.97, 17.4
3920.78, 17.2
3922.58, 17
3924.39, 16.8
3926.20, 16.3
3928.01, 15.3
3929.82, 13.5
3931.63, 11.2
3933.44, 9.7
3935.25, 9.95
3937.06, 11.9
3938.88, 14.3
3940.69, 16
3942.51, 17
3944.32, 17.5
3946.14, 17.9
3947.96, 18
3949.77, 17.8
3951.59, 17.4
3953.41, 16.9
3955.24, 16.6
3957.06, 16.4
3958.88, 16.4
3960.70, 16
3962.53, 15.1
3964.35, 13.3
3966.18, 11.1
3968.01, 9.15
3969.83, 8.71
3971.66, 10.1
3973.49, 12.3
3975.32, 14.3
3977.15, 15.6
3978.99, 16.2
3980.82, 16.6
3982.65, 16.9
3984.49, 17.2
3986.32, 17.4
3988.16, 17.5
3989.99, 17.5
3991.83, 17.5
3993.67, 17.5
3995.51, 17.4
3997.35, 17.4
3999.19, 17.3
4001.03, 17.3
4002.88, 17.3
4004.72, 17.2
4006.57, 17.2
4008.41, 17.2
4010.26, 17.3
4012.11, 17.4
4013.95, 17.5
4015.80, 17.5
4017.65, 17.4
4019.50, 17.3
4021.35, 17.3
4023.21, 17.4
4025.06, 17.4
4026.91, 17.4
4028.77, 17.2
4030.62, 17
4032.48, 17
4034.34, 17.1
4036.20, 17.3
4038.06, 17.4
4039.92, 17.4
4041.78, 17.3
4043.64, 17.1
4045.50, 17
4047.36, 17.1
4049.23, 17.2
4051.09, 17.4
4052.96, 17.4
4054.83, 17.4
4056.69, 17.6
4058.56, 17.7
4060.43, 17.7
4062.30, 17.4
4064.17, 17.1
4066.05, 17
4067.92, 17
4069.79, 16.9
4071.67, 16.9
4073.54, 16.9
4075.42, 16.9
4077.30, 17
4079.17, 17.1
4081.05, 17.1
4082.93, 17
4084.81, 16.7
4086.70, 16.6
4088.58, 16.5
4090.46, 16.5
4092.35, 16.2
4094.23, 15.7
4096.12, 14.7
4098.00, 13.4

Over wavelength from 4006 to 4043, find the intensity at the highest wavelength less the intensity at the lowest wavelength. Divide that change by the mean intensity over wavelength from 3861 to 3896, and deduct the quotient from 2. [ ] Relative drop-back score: 1.993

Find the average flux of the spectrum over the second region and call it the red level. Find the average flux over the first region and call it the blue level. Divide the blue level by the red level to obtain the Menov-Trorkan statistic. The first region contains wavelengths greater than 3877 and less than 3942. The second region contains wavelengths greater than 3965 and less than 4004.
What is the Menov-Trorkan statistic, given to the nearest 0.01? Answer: 0.99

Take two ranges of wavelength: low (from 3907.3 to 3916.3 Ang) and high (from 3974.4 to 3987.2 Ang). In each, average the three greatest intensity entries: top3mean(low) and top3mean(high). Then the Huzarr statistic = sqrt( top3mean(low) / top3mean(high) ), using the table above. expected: 1.013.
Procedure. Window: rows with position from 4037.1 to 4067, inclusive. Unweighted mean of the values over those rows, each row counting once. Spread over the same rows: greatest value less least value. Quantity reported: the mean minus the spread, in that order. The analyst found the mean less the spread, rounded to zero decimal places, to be 17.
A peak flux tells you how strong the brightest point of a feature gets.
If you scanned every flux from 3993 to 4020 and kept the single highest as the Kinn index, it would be 17.5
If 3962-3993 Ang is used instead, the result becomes 17.5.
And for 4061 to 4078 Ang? 17.4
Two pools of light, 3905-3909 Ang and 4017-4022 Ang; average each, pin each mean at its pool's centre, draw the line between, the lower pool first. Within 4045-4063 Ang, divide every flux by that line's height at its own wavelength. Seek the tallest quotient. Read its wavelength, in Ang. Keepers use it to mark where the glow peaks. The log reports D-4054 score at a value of 4058.56 Ang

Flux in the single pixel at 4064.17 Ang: 17.1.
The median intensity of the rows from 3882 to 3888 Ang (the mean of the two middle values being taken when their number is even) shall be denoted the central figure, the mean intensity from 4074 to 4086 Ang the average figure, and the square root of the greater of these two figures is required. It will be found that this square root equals 4.12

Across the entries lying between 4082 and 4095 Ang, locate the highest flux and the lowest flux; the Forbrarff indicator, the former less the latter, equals 1.3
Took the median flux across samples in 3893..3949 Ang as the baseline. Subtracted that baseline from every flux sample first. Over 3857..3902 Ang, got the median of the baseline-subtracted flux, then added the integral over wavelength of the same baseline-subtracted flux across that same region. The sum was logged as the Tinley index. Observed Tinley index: -48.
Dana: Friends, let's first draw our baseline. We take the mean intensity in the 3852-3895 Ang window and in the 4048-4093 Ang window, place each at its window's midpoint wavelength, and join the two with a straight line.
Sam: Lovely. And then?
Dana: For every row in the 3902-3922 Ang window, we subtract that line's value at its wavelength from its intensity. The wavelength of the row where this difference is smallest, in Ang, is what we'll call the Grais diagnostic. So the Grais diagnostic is 3902.76 Ang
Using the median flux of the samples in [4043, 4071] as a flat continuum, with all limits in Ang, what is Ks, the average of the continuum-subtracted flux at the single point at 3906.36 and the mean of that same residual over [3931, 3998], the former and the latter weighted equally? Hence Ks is -1.1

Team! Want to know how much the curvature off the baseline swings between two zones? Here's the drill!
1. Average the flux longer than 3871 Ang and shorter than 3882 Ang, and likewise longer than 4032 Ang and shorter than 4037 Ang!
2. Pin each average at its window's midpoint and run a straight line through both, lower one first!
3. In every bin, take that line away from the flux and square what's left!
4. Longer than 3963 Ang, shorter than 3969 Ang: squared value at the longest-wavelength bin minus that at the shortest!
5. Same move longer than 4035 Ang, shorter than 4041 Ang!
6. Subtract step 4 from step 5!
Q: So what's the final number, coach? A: -46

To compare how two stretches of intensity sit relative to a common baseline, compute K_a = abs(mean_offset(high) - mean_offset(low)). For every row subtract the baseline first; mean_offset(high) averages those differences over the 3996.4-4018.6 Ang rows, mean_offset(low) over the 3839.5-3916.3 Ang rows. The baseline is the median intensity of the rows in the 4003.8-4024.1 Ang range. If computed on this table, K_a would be 1.3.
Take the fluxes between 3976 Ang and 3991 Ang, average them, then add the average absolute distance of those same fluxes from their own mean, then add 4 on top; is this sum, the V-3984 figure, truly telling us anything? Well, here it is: 21.4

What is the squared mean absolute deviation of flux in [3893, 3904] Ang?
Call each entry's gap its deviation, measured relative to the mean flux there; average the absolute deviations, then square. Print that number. 0.22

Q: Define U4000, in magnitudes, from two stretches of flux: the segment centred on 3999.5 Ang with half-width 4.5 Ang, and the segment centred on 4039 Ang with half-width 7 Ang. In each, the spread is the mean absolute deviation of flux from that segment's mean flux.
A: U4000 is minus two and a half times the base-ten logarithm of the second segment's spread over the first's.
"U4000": -1.2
